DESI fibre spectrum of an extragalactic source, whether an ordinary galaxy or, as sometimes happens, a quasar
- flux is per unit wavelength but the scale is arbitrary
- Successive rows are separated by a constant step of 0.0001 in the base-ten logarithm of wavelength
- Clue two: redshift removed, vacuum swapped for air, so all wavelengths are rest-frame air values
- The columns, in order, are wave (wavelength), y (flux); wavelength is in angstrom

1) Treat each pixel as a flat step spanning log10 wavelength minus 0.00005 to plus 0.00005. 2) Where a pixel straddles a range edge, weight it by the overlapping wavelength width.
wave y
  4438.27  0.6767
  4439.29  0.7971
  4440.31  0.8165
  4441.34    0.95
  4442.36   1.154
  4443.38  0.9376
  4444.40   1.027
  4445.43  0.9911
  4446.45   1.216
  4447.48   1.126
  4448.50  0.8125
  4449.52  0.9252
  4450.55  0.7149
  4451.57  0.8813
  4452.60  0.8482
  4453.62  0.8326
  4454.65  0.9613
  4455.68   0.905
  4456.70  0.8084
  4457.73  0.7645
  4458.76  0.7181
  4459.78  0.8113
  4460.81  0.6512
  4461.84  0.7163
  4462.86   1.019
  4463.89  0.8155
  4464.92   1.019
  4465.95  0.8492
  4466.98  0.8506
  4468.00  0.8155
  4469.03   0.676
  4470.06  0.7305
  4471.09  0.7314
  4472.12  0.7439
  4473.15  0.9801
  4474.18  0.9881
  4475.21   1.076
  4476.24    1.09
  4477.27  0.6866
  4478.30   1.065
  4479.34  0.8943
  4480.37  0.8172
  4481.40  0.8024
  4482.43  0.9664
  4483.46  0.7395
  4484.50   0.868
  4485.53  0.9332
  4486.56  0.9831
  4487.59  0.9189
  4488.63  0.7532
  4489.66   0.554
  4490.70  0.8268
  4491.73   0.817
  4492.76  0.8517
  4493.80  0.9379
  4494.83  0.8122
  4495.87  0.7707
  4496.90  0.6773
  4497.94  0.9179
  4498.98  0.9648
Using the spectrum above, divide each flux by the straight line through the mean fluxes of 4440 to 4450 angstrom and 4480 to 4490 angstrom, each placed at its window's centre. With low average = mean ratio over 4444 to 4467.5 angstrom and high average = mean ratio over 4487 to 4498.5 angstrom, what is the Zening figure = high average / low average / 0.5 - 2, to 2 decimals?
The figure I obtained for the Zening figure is 0.17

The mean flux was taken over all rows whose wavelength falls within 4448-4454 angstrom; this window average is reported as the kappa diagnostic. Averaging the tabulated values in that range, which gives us 0.84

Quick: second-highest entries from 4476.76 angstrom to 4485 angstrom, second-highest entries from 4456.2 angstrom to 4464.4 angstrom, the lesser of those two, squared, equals 0.67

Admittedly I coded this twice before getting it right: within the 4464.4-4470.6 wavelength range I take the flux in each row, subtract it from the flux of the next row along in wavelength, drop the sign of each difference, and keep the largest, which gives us 0.170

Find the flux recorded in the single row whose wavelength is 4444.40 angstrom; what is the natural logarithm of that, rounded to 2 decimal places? 0.03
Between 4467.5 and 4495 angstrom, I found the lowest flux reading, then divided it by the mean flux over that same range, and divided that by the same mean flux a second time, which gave 0.76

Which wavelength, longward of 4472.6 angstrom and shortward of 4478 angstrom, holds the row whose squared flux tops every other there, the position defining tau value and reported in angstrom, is 4476.24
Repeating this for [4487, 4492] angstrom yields 4487.59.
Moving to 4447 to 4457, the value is 4447.48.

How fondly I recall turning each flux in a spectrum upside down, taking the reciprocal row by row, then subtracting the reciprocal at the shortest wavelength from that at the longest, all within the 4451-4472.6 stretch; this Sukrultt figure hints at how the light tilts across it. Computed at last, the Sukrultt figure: 0.21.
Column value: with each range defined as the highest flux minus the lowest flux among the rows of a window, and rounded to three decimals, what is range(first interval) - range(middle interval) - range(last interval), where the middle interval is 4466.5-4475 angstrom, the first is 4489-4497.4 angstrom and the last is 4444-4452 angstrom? -0.429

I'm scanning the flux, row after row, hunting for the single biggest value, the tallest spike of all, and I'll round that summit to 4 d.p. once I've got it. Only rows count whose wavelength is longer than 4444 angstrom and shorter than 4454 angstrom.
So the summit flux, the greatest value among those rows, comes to 1.2160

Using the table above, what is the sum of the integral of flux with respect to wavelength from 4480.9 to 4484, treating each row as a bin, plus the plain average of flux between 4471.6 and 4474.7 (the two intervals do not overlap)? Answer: 3.49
